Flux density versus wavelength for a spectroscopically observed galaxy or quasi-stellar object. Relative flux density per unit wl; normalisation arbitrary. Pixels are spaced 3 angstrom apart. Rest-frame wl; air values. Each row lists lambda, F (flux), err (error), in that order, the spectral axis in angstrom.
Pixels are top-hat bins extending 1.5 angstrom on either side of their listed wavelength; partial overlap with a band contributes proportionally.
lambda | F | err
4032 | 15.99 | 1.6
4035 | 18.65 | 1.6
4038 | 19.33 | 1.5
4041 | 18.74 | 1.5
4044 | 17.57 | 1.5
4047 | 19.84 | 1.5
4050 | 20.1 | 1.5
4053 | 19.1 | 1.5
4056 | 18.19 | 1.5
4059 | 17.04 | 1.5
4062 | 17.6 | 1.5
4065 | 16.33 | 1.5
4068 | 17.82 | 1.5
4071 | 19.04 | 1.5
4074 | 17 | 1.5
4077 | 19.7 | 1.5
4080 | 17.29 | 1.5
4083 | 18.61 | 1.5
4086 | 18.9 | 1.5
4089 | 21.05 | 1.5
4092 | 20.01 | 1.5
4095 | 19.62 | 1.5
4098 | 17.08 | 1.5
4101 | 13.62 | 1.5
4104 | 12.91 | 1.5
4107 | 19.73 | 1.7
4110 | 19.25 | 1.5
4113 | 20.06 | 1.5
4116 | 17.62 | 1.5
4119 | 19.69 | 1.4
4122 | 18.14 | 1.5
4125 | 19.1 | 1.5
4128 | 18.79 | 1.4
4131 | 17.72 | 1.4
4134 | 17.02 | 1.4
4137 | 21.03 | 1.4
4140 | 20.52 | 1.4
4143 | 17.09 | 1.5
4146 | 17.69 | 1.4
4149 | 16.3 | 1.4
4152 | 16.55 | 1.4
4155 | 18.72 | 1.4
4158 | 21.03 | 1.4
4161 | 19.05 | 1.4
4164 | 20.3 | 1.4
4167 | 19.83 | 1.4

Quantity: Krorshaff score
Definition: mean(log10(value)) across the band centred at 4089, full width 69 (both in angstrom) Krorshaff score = 1.255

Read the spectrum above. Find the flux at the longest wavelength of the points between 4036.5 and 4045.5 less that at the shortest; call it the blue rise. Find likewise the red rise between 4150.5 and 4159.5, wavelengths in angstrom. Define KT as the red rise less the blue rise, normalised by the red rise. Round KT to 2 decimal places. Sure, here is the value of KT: 1.39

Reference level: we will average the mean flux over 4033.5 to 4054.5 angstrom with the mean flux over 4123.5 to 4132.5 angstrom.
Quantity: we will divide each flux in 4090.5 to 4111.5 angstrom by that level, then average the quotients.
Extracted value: 0.93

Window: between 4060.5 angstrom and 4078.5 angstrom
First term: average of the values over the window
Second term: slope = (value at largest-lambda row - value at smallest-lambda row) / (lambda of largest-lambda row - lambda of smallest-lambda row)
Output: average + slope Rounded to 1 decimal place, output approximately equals 18.1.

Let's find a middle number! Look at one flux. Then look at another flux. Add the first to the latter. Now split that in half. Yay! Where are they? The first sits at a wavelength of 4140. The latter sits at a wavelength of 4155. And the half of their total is 19.6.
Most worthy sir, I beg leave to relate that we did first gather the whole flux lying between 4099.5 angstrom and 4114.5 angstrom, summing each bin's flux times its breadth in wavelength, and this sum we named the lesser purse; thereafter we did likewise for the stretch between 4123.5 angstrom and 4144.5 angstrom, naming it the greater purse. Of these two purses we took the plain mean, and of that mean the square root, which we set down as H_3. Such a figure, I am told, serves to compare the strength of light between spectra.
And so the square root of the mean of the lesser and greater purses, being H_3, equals 18.0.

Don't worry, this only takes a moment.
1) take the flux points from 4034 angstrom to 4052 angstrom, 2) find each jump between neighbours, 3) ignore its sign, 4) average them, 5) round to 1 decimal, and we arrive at 1.0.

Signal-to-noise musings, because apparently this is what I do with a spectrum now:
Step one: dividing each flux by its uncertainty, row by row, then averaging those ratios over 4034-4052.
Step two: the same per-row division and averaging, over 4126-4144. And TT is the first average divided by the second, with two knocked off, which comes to -1.05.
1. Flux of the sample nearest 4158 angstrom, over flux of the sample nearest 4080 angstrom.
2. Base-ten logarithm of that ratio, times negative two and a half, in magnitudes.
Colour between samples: -0.21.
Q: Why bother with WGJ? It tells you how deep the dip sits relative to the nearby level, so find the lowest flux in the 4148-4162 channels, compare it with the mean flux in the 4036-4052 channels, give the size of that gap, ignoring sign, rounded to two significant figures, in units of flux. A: 2.8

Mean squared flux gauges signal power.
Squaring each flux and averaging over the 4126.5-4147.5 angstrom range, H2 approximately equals 346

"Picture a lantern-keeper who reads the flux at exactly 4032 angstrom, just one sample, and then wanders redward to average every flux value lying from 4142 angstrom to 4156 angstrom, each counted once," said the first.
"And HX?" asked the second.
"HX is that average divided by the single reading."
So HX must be 1.08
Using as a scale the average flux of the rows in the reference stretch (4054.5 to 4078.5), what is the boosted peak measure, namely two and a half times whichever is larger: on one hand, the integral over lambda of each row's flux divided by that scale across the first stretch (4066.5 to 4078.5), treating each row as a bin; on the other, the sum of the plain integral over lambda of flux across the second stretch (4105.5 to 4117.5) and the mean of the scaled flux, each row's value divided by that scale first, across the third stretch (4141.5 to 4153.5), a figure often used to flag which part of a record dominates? 577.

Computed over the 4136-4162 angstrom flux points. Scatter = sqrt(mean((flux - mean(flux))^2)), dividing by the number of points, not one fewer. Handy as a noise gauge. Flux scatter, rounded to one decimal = 1.8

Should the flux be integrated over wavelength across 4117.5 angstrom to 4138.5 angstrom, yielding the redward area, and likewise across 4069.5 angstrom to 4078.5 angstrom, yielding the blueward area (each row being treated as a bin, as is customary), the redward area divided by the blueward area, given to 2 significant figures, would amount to 2.4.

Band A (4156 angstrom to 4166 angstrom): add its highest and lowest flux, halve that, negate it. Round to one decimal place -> -20.0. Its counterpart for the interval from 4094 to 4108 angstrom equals -16.3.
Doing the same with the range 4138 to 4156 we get -18.4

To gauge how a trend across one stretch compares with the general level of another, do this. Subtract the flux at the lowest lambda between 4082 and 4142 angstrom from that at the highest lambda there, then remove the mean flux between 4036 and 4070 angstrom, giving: -16.4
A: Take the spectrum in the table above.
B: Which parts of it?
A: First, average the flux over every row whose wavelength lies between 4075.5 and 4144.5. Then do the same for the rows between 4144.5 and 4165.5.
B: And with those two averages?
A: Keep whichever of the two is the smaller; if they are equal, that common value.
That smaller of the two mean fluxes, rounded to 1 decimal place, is 18.5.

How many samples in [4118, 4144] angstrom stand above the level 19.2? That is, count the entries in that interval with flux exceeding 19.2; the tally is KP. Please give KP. 3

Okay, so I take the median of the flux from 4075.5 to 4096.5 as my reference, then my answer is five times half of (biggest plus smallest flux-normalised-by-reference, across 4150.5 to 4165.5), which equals 4.79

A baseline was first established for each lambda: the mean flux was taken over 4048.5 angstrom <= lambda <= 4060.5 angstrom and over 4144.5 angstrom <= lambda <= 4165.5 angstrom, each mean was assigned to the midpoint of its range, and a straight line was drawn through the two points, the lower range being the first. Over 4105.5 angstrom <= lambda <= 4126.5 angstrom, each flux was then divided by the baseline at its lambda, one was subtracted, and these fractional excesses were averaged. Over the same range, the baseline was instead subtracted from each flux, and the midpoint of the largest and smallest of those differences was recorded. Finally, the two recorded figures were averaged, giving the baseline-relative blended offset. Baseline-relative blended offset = 0.16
